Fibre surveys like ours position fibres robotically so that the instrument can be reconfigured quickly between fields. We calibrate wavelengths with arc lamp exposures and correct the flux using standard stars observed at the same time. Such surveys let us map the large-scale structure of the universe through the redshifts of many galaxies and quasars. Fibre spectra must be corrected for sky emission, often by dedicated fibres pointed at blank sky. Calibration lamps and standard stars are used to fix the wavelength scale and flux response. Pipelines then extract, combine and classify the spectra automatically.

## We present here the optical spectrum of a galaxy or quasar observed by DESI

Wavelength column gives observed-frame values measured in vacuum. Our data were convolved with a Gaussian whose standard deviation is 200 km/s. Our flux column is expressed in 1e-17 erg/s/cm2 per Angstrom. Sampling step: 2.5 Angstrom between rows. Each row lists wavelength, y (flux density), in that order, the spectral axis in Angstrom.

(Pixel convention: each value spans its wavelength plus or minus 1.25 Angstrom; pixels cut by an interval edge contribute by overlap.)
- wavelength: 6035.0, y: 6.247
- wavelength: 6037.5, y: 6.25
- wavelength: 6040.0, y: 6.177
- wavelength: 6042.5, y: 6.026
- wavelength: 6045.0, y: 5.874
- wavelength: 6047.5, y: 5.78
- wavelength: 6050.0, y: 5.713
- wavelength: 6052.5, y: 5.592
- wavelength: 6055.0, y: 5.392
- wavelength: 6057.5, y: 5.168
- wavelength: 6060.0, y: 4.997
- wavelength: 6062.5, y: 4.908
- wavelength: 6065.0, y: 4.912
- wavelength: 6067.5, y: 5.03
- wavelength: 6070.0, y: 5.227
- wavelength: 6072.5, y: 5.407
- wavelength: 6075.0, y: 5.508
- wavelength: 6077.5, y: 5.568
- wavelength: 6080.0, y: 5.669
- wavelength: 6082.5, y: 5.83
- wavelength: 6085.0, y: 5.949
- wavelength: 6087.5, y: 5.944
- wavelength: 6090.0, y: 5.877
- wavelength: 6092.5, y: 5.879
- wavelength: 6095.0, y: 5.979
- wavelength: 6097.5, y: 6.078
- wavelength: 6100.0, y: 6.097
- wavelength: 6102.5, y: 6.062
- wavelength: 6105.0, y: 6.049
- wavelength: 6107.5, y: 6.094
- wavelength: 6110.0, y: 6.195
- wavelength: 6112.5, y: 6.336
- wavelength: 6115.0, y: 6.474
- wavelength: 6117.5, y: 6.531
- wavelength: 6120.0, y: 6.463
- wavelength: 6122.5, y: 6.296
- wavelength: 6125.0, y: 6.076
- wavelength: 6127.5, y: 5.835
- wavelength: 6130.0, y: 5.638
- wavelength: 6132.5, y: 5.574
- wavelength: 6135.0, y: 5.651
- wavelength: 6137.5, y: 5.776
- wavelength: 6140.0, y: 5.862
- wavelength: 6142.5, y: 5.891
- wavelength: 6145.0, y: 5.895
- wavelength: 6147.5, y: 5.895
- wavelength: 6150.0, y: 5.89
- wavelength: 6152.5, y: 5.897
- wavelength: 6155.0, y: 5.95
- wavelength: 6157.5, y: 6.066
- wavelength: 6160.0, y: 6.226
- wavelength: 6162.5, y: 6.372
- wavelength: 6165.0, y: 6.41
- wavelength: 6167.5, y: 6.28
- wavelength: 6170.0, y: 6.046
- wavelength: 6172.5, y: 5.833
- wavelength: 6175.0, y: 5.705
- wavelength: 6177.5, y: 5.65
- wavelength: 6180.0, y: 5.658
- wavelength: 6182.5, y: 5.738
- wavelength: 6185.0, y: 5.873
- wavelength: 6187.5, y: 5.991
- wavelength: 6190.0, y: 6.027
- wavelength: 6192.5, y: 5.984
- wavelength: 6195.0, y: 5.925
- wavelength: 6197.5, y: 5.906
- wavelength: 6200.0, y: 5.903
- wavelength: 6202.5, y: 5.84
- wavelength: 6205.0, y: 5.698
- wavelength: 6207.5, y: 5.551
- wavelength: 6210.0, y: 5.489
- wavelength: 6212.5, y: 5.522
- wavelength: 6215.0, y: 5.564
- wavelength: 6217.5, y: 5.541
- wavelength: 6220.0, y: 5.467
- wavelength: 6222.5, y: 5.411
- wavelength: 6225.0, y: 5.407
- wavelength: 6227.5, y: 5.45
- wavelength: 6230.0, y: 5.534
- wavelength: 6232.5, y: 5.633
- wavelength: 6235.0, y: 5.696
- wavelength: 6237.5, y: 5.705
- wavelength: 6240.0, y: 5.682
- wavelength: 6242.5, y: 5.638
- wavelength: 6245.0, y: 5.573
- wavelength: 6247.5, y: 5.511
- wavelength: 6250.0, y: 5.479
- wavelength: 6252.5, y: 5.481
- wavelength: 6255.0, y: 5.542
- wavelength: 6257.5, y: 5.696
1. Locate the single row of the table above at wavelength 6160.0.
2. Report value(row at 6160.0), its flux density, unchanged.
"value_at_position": 6.226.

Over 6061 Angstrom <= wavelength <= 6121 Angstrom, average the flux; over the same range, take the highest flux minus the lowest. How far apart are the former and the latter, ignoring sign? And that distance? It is 4.21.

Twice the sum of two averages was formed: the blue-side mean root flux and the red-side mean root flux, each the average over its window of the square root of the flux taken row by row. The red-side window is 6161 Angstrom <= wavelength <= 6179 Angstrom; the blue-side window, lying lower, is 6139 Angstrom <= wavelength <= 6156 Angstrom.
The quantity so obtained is 9.77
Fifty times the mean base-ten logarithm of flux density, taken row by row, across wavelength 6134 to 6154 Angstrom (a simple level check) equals 38.3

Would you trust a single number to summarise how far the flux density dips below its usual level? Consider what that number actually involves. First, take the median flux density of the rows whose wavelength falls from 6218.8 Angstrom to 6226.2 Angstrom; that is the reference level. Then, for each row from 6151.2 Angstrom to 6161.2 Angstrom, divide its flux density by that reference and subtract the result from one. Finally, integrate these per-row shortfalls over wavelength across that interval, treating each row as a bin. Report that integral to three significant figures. -1.15 Angstrom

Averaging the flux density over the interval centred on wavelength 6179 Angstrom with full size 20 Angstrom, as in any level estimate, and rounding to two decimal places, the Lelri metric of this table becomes 5.81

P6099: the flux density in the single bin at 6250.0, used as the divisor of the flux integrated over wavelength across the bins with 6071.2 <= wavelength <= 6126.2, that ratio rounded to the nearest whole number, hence 60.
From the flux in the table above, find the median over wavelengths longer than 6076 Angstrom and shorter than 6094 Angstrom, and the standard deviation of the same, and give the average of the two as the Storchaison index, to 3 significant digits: 3.01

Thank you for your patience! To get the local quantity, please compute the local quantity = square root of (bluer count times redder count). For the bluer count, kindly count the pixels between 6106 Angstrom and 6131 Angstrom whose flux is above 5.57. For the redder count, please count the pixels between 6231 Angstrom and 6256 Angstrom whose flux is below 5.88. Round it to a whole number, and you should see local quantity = 10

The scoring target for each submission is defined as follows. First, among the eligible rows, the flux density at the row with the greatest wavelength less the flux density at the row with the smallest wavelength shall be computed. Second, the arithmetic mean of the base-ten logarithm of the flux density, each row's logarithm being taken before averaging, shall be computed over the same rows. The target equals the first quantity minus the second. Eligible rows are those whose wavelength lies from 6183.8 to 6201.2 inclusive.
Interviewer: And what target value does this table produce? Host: -0.74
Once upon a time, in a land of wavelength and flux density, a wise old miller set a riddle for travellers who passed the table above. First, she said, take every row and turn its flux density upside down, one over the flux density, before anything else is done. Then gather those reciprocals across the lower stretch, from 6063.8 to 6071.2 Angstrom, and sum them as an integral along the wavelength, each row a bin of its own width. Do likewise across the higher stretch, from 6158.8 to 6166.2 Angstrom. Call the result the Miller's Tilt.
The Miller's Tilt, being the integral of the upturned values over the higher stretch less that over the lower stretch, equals -0.30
